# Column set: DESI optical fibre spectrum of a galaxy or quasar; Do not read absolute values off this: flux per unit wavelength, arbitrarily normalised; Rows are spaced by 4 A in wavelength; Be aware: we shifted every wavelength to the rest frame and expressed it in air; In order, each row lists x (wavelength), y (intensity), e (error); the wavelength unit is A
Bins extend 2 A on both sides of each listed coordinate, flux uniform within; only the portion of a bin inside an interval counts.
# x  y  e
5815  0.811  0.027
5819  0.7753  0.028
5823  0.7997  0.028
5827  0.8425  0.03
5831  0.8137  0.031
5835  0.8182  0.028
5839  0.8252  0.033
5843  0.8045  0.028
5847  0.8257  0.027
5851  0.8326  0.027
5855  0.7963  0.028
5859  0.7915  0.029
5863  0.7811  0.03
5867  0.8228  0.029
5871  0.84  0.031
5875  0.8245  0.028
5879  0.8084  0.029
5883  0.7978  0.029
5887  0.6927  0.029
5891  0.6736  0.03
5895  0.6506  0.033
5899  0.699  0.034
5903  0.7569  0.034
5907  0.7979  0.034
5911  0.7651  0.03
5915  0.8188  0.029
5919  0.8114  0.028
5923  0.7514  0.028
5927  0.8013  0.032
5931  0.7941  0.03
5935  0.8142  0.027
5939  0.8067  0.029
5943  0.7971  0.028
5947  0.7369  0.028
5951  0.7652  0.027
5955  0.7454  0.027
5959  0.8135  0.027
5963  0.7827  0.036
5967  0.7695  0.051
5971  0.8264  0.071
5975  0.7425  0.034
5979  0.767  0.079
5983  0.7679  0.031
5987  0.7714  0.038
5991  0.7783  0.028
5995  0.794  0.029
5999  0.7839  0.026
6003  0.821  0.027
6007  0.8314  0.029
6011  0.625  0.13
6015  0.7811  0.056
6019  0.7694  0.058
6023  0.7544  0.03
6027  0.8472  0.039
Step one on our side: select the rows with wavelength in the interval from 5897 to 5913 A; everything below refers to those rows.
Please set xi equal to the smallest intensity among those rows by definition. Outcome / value 0.699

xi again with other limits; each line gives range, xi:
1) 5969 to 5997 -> 0.7425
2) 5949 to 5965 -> 0.7454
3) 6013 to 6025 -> 0.7544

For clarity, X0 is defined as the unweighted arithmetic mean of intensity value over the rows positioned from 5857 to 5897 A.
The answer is 0.768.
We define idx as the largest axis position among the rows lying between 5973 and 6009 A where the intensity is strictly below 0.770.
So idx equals 5983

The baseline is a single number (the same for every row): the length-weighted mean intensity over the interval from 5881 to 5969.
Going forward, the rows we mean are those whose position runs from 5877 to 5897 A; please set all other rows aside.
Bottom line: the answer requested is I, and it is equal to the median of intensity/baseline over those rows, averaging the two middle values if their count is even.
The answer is 0.90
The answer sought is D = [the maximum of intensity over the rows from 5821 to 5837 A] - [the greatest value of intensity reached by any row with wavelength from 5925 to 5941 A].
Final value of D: 0.028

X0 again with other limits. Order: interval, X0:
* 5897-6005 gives 0.781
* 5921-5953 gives 0.783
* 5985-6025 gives 0.771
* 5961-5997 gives 0.778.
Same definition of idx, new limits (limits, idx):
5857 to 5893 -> 5891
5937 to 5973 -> 5967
